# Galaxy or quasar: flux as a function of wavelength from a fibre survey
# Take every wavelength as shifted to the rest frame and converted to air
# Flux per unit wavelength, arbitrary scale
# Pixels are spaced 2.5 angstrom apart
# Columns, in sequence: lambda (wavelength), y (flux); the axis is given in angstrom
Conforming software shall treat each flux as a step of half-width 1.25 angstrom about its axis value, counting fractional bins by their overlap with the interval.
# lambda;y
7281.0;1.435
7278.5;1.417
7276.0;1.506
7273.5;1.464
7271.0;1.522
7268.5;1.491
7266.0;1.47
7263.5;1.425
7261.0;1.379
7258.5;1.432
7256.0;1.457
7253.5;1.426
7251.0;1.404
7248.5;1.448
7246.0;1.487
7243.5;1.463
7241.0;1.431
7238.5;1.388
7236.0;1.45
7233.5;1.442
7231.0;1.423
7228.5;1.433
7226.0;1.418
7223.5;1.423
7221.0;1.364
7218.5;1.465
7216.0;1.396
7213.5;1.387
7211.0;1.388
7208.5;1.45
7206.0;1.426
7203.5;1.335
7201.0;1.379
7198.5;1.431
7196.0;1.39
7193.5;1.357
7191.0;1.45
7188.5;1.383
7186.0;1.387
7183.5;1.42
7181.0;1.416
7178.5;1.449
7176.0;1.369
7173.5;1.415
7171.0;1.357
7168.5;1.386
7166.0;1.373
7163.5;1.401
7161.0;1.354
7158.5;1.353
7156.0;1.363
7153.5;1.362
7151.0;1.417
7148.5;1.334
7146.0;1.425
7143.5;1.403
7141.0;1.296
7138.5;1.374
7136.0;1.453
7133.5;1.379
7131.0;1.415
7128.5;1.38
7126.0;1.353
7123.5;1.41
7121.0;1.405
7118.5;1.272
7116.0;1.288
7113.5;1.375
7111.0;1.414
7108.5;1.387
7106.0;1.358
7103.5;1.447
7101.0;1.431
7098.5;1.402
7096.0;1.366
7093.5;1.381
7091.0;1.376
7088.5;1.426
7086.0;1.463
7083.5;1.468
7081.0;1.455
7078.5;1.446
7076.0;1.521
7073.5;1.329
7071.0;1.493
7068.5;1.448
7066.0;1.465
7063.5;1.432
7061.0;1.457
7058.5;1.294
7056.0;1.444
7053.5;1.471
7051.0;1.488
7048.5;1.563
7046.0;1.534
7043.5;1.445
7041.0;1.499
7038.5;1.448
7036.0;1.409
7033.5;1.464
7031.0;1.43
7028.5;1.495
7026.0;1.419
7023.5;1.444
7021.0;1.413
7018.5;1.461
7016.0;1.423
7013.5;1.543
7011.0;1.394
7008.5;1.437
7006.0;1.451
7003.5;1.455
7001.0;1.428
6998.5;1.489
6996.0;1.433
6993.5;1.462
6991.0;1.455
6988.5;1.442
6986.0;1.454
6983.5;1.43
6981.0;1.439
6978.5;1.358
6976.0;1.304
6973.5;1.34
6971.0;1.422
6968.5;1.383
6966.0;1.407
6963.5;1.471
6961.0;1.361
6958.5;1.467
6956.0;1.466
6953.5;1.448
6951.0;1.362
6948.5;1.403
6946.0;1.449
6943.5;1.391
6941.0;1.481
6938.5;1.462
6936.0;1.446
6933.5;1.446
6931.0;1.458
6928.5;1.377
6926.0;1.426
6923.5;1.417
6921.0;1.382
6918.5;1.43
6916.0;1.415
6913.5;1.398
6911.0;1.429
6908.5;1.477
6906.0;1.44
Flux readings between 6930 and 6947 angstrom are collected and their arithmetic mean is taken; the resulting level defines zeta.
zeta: 1.45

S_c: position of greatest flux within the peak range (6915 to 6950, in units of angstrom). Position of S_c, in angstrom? 6941.0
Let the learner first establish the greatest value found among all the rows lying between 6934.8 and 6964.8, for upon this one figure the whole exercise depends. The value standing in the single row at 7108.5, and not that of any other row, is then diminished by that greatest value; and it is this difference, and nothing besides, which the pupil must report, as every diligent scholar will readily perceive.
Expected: -0.09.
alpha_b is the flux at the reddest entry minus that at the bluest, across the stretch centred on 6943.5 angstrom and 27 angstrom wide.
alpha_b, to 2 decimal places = 0.01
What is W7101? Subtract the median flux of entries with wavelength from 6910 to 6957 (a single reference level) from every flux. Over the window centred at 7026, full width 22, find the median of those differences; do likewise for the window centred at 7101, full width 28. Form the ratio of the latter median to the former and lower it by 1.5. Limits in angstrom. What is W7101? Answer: -43.5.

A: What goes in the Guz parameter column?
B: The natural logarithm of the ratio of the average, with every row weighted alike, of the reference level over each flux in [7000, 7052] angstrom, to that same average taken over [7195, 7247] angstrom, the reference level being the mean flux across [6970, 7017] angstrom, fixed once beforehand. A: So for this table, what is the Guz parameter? -0.03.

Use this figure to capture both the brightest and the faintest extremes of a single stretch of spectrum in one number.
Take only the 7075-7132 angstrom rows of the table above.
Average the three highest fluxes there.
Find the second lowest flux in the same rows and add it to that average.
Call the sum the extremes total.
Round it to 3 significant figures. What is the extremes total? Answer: 2.77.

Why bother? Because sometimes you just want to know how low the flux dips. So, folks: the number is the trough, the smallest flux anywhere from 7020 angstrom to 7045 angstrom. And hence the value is 1.409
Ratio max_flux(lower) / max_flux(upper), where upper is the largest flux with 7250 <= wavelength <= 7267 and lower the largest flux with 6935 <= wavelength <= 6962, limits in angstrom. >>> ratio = 1.01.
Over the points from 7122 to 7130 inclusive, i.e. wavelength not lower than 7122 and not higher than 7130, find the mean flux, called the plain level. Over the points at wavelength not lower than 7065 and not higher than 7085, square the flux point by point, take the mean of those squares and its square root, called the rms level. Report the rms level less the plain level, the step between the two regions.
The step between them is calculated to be 0.07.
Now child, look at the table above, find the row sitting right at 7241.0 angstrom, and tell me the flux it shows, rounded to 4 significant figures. 1.431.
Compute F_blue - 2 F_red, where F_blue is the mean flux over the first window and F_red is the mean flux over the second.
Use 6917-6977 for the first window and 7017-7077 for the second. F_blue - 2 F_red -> -1.49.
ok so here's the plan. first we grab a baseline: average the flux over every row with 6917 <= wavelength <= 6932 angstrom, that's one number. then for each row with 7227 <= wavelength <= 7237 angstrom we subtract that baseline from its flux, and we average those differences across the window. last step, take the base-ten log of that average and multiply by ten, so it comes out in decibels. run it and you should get -16.6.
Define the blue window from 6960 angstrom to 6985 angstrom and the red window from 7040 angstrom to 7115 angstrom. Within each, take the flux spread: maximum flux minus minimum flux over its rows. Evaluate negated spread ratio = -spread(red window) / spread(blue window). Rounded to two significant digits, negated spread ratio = -1.6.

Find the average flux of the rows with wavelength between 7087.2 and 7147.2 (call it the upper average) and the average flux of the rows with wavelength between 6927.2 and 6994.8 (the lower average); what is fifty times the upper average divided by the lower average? 48.7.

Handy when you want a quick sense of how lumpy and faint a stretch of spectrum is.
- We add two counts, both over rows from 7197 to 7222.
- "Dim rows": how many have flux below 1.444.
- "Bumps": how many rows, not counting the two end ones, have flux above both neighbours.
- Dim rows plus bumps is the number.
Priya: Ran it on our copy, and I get 10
